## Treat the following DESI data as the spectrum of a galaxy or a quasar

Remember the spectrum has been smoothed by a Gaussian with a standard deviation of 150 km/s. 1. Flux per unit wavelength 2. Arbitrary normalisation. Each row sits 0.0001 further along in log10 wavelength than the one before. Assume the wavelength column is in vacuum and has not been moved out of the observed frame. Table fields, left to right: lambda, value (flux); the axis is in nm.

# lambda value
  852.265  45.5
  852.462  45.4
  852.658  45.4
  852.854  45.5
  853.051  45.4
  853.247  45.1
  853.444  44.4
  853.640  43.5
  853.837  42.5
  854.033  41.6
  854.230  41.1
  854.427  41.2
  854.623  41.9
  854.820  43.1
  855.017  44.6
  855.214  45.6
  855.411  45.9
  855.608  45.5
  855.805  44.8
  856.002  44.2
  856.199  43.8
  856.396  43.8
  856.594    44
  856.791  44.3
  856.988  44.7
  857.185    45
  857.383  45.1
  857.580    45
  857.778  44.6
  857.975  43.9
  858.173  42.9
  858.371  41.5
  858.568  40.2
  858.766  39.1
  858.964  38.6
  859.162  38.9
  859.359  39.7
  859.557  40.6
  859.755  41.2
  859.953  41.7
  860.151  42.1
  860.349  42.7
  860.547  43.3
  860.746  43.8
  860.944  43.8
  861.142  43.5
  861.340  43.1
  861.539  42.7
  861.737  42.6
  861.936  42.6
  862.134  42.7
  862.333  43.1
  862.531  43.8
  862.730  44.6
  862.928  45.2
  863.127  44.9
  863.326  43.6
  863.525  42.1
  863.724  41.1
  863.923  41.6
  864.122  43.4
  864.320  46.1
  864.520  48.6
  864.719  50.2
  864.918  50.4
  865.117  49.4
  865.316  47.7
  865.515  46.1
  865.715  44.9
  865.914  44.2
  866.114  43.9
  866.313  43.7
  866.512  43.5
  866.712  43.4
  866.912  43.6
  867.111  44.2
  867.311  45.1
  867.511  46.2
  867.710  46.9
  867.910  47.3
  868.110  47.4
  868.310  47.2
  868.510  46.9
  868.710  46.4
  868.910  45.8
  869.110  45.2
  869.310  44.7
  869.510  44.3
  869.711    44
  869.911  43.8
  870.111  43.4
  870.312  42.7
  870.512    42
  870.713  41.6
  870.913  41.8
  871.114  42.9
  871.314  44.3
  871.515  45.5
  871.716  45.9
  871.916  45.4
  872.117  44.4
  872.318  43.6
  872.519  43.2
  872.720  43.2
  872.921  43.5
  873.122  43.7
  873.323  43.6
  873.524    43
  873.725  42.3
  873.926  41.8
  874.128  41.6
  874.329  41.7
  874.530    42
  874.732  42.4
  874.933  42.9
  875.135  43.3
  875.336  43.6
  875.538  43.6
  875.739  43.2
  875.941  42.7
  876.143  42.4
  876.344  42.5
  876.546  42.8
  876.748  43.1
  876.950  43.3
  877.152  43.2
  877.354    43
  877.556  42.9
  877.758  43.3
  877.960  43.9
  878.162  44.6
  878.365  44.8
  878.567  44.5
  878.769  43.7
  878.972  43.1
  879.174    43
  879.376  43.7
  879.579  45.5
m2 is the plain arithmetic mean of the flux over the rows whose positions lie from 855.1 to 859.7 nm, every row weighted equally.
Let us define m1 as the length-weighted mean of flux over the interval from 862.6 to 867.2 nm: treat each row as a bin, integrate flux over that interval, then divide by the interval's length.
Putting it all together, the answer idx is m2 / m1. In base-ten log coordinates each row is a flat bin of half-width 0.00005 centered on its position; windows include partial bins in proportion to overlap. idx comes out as 0.96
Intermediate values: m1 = 45.1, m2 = 43.1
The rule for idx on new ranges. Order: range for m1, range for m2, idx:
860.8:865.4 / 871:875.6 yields 0.97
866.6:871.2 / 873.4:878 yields 0.96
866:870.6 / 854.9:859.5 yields 0.97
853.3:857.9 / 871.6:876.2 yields 0.98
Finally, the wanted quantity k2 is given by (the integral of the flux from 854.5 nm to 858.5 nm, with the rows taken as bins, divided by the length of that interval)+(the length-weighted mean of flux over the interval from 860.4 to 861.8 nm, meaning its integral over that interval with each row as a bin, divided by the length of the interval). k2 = 87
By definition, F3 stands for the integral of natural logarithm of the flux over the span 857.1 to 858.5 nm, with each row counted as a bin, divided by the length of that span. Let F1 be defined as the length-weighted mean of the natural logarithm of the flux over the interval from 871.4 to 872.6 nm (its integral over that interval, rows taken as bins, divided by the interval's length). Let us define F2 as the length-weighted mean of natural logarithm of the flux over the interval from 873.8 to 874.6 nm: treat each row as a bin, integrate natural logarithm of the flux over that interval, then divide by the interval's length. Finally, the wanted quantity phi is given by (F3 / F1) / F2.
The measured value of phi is 0.267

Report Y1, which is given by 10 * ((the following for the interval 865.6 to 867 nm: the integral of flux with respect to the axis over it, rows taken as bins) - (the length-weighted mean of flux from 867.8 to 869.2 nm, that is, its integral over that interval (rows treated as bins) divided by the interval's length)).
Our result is 148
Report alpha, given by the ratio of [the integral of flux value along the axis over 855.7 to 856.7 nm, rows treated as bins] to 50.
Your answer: 0.88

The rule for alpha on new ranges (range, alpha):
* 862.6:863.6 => 0.88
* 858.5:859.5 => 0.79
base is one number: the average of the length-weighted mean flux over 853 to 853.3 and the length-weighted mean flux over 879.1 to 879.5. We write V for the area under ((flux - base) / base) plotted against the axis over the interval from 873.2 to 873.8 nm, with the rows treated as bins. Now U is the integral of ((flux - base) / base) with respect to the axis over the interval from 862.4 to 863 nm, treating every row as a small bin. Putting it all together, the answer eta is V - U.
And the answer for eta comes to -0.019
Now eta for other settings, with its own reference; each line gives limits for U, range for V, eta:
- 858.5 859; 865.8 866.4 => 0.051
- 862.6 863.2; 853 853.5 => 0.000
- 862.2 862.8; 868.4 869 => 0.036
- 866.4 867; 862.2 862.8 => 0.003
